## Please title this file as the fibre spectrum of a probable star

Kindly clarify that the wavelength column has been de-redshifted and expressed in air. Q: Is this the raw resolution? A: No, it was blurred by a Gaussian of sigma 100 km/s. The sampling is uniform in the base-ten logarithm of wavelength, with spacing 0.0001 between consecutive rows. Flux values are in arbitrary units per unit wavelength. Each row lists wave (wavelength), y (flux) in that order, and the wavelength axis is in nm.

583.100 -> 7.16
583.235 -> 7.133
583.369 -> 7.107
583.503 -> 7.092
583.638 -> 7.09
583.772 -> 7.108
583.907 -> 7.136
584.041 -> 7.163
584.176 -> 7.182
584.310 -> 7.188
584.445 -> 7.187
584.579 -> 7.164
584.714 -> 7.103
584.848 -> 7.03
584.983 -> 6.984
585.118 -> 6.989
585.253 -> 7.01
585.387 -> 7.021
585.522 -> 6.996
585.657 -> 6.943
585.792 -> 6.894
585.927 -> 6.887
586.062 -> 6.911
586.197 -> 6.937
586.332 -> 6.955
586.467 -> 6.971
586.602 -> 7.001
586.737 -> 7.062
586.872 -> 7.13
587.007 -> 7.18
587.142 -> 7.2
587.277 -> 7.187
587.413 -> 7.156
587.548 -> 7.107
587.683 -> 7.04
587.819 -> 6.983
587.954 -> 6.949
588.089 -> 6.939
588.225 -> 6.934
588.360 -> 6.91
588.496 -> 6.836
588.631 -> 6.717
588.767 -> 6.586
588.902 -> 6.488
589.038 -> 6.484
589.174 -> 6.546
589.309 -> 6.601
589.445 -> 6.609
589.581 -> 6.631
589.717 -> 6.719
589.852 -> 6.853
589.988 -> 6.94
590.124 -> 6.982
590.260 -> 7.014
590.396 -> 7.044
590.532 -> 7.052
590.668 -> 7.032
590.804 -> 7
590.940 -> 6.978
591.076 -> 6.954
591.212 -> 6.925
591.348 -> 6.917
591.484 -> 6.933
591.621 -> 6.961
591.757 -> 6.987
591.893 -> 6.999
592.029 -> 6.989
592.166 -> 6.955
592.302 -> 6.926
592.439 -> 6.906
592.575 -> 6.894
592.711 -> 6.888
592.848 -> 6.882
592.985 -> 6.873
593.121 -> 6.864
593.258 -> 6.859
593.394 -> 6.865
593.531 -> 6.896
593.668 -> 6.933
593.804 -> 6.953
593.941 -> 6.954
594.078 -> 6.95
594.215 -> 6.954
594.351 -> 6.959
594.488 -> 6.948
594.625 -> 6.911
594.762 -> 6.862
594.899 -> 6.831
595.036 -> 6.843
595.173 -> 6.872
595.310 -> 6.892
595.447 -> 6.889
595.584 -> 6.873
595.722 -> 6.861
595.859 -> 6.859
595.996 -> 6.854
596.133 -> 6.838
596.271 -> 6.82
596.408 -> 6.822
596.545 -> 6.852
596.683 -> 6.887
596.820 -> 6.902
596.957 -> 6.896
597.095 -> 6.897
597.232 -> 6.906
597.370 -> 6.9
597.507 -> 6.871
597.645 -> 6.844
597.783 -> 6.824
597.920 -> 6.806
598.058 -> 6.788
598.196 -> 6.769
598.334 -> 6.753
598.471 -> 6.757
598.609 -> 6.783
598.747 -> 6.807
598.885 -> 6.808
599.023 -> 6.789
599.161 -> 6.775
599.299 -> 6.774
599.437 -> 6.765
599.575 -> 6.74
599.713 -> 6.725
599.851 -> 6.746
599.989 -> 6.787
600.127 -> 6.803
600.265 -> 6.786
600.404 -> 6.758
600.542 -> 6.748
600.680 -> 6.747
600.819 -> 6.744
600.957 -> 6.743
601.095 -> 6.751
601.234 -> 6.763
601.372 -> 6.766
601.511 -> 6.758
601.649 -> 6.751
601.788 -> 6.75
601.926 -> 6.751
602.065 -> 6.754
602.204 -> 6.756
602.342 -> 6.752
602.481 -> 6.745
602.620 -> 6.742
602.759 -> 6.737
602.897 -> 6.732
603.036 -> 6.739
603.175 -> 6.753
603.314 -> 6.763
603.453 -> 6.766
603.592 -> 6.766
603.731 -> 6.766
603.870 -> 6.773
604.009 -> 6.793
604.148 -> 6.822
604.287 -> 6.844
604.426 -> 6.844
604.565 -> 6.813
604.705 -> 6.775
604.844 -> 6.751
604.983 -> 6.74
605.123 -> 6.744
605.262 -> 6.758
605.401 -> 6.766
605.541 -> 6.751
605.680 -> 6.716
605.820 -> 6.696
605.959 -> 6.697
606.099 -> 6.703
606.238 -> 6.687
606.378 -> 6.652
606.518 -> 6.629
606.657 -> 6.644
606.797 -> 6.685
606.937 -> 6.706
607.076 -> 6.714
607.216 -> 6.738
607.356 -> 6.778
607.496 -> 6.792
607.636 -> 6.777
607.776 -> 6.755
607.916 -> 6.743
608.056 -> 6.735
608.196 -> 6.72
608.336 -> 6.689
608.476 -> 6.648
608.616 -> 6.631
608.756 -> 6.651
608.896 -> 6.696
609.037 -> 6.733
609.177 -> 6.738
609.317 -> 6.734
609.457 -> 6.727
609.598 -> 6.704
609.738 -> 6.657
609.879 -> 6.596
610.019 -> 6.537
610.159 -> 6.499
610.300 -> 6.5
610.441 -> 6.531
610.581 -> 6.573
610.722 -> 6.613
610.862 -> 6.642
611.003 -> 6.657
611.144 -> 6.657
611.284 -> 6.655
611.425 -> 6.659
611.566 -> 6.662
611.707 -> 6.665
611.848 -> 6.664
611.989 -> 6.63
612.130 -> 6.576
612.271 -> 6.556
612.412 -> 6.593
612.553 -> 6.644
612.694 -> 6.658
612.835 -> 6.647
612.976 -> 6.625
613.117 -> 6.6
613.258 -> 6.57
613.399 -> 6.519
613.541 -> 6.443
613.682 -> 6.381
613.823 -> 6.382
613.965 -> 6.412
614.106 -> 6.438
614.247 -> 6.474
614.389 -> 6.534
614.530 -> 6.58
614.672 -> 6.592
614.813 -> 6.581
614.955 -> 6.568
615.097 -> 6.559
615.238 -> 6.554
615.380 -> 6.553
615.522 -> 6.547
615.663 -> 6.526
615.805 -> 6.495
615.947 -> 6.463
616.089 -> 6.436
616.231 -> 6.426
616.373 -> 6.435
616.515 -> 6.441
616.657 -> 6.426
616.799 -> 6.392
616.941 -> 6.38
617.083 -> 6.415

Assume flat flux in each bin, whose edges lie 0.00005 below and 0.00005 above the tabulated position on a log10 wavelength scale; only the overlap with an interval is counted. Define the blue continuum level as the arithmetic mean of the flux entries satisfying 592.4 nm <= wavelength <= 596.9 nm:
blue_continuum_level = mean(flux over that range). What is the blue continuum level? 6.89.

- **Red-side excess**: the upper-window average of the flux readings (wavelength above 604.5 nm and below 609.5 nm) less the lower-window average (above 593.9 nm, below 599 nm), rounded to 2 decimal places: -0.14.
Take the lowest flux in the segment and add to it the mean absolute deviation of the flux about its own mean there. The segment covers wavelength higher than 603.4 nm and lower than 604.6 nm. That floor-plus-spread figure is 6.79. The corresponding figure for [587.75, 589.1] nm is 6.66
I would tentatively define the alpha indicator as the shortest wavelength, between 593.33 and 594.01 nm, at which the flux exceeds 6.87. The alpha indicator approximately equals 593.531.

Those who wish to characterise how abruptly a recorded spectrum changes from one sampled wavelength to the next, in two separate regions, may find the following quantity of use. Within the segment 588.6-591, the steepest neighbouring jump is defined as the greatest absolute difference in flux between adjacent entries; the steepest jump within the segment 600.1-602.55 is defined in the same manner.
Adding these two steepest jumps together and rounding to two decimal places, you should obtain 0.16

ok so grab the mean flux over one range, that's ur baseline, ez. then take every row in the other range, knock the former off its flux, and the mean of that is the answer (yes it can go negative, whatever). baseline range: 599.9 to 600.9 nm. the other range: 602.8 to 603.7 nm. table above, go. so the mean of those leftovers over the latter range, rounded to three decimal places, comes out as -0.014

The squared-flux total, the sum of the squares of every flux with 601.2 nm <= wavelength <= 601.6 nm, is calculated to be 137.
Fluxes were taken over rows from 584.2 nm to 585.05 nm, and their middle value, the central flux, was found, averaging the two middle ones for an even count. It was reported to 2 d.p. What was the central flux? 7.13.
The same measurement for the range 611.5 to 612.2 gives 6.66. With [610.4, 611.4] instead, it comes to 6.64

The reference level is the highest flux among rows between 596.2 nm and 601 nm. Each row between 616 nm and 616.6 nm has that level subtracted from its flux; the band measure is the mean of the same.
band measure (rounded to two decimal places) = -0.47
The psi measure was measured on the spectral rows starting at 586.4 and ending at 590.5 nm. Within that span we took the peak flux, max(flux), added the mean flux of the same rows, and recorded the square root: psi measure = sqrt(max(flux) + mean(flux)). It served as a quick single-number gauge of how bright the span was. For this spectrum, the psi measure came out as 3.75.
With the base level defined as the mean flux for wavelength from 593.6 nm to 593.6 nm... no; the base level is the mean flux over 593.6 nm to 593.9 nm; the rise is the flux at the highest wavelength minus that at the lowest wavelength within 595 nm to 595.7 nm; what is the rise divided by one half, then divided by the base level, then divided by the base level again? 0.0012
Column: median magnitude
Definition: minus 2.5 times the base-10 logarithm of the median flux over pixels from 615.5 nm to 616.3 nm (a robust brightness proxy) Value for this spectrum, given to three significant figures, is -2.03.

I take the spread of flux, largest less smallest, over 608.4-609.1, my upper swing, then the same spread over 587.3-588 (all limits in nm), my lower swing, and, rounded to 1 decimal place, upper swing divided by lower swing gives 0.5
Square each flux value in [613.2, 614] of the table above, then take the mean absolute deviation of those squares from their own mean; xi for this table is 0.81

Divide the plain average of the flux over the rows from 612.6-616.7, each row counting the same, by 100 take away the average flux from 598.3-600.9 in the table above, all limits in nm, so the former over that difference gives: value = 0.0699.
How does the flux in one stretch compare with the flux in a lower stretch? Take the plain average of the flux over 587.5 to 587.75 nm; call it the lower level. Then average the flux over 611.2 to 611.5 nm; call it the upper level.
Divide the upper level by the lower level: 0.941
